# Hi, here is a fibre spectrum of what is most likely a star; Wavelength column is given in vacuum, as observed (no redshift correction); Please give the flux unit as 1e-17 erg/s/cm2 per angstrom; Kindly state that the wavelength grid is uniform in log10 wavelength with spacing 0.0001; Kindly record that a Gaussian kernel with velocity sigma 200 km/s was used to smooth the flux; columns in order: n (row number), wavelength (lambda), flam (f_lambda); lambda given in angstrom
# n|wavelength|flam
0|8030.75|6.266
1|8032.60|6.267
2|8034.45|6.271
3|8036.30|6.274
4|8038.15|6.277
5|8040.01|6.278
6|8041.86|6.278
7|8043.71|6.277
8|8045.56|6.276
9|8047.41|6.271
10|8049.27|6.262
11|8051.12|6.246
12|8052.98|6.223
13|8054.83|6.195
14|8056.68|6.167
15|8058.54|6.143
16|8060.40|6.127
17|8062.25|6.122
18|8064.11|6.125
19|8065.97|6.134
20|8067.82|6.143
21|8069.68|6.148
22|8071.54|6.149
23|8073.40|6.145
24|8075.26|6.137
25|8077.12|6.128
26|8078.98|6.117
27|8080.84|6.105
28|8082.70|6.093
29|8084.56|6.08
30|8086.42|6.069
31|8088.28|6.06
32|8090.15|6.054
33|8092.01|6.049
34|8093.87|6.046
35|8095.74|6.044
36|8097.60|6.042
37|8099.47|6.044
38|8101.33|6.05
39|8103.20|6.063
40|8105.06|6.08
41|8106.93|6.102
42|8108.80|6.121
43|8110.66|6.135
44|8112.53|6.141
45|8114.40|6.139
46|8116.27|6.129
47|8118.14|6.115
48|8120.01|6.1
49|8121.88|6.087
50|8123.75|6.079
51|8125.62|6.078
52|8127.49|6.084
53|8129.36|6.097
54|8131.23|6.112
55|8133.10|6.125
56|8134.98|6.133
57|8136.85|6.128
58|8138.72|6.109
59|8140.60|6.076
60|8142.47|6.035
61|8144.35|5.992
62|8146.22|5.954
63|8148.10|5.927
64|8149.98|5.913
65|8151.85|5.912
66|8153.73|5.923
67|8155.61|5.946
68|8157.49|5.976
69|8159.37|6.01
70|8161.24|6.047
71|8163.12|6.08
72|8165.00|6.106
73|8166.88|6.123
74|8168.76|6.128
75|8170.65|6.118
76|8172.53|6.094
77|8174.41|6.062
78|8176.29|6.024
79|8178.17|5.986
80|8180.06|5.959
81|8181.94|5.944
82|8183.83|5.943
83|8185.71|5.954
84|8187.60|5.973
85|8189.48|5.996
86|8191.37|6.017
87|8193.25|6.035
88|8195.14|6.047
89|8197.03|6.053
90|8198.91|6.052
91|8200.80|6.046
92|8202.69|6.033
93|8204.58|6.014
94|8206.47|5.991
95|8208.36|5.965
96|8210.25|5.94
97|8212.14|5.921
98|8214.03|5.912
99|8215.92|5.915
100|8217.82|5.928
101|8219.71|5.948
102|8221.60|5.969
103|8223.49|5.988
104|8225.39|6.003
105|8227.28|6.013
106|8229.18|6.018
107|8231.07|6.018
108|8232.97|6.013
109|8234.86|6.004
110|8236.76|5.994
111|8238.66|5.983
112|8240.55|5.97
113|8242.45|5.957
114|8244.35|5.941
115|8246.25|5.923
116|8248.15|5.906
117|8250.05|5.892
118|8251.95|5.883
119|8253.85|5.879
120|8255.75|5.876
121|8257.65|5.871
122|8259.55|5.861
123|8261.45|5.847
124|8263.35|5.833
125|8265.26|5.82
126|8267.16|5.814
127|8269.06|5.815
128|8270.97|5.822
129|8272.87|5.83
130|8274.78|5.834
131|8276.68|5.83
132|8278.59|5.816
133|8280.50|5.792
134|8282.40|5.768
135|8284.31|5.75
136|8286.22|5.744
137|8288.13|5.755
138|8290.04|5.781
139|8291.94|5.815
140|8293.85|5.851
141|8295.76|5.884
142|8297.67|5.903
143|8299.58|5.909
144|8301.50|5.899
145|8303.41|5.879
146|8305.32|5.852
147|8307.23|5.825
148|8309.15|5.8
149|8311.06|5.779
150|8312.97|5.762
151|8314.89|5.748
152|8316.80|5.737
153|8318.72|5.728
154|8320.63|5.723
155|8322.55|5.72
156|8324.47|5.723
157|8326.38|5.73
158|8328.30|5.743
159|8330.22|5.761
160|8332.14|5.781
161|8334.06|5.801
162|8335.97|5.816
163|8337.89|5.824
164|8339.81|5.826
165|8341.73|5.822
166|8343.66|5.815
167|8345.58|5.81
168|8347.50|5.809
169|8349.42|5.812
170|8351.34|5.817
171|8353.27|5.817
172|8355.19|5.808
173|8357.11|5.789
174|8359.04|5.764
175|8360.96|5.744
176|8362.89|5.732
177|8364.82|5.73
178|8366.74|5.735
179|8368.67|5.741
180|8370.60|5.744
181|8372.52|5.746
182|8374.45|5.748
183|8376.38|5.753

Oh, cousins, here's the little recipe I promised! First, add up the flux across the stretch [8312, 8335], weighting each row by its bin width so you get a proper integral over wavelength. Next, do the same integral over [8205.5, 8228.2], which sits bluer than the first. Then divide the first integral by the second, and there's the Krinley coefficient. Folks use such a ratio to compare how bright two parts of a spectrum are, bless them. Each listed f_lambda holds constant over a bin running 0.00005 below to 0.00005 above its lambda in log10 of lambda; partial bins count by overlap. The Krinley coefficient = 0.977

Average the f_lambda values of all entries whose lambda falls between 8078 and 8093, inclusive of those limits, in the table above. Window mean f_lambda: 6.08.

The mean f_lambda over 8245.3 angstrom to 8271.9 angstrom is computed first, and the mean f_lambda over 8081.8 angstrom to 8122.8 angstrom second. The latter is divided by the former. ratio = 1.038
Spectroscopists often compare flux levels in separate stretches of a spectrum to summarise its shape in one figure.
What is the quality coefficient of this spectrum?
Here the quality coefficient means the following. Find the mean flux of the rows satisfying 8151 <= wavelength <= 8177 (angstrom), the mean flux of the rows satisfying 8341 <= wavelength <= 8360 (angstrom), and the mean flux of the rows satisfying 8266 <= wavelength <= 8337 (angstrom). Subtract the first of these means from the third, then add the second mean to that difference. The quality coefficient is 5.56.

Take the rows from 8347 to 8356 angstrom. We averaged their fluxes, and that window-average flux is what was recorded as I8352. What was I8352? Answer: 5.81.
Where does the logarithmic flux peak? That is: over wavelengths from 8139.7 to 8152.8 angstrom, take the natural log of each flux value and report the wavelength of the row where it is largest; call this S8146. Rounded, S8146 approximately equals 8140.60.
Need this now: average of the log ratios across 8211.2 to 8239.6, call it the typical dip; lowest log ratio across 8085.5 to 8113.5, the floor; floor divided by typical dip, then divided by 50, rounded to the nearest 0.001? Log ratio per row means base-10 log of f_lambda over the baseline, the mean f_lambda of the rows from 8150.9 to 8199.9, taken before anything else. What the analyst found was -0.010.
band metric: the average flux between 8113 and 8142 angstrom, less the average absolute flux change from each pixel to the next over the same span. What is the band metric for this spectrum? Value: 6.09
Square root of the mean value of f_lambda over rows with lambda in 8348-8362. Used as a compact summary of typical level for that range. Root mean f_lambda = 2.41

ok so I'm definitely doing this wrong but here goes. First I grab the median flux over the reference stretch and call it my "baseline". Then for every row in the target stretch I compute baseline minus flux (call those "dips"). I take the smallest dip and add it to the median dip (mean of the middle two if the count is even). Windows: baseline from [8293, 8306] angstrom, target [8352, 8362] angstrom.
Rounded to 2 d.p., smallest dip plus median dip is 0.16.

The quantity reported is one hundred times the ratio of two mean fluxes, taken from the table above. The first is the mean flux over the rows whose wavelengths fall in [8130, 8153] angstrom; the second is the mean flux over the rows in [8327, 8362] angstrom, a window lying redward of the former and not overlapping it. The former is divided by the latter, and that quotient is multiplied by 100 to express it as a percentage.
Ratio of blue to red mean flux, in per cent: 104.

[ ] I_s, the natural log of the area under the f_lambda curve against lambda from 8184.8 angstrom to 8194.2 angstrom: 4.03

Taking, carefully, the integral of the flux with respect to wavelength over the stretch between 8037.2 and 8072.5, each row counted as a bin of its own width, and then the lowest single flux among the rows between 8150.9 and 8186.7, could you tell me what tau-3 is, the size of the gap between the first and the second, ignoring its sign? 213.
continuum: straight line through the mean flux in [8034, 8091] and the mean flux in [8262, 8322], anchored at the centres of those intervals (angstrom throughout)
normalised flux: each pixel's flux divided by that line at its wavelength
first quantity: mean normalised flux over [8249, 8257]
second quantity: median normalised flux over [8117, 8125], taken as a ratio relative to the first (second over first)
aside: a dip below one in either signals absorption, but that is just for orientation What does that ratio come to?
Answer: 1.00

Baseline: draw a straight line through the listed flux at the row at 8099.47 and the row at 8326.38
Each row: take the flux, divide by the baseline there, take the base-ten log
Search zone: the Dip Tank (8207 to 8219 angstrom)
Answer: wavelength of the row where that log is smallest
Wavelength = 8214.03 angstrom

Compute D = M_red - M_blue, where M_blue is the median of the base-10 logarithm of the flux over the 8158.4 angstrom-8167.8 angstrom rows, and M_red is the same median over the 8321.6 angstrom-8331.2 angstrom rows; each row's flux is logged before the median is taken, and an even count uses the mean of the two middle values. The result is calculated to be -0.026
